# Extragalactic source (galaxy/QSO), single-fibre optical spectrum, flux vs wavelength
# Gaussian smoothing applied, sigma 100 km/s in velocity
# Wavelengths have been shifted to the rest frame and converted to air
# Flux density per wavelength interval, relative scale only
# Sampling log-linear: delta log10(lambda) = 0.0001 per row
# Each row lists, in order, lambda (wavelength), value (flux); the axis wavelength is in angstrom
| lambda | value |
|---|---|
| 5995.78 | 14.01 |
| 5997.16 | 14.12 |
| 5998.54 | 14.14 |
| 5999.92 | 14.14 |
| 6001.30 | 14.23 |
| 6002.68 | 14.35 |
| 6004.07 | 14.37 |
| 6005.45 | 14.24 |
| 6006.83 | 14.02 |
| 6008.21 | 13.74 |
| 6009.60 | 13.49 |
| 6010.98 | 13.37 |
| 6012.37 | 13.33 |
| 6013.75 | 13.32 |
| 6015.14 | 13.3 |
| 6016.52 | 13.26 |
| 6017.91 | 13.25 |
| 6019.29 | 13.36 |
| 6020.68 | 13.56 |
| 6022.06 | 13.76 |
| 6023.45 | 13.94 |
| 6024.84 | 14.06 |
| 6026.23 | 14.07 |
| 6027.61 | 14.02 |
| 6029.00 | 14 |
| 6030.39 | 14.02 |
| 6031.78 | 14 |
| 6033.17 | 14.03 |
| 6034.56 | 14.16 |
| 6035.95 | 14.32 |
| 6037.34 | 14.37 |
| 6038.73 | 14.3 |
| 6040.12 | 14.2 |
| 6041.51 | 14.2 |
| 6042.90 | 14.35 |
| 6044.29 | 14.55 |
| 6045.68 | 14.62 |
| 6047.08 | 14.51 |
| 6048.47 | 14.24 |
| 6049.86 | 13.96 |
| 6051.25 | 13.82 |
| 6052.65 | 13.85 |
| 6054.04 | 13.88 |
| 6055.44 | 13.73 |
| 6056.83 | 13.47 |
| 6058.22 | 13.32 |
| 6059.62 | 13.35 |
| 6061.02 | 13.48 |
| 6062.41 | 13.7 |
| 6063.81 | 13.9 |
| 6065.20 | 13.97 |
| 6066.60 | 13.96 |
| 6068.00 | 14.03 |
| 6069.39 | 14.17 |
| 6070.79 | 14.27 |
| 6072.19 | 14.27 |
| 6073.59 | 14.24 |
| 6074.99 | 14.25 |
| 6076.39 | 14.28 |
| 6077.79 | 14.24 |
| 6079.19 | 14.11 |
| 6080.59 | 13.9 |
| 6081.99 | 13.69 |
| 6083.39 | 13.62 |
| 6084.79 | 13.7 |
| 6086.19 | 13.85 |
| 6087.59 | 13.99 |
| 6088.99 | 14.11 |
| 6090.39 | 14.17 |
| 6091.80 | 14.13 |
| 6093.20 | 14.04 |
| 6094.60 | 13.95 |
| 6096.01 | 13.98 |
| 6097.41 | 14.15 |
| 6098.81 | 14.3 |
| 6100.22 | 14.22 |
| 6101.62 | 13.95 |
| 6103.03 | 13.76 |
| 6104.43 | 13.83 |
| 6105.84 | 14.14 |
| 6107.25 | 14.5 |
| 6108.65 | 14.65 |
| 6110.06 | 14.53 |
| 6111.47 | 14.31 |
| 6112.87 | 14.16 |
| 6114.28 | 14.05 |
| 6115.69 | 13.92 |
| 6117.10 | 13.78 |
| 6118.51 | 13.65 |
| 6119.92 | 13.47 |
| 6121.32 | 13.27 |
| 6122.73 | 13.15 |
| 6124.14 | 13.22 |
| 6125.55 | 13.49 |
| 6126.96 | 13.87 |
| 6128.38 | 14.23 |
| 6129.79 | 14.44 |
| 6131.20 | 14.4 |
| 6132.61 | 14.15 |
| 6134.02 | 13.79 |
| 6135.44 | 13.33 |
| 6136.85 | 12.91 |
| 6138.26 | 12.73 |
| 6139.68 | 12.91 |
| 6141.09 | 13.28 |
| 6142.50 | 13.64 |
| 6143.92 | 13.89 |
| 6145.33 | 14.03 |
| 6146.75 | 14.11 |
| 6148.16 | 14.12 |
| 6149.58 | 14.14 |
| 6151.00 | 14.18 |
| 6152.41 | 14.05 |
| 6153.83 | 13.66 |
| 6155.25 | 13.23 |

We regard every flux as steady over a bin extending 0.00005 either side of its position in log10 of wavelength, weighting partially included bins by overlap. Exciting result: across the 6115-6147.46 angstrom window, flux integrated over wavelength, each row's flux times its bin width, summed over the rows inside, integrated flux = 443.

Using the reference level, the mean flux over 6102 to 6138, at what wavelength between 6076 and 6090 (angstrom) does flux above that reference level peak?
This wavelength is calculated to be 6076.39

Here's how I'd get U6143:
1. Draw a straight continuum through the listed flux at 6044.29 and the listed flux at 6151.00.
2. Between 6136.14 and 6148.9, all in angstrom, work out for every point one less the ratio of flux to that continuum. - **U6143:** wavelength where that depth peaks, 6138.26 angstrom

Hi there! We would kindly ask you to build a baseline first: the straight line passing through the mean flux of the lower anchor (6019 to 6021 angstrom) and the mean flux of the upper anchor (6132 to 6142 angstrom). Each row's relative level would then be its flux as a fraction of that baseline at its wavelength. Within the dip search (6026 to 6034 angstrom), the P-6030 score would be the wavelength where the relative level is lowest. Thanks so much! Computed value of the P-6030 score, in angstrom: 6029.00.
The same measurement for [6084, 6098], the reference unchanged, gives 6084.79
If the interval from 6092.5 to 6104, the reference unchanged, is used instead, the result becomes 6103.03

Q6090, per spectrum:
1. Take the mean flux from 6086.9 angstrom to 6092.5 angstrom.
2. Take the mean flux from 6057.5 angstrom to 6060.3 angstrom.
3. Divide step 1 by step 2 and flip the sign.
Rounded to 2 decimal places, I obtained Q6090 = -1.06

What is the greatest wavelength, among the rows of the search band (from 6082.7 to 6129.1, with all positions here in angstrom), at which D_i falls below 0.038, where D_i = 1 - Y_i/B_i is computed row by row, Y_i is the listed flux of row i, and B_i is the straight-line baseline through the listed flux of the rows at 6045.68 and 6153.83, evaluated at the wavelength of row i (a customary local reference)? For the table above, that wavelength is 6128.38 angstrom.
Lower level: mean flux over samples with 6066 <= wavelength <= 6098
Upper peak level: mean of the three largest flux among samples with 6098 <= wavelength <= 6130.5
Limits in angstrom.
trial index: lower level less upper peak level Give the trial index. -0.51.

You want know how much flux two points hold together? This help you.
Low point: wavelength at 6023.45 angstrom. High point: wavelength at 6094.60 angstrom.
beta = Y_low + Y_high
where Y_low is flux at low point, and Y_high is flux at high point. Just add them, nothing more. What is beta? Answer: 27.9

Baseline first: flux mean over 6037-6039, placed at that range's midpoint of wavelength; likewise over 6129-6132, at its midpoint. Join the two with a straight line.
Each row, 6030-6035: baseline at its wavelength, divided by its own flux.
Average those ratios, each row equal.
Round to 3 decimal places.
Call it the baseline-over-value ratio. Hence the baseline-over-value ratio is 1.020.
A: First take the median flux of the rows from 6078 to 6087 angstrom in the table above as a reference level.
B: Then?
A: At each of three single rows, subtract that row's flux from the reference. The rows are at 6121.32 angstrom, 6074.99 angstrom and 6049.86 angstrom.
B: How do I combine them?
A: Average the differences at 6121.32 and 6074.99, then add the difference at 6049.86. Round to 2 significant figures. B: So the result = -0.17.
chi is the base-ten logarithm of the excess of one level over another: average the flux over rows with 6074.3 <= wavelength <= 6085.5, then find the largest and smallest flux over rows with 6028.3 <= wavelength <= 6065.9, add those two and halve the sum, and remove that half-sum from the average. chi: -2.4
